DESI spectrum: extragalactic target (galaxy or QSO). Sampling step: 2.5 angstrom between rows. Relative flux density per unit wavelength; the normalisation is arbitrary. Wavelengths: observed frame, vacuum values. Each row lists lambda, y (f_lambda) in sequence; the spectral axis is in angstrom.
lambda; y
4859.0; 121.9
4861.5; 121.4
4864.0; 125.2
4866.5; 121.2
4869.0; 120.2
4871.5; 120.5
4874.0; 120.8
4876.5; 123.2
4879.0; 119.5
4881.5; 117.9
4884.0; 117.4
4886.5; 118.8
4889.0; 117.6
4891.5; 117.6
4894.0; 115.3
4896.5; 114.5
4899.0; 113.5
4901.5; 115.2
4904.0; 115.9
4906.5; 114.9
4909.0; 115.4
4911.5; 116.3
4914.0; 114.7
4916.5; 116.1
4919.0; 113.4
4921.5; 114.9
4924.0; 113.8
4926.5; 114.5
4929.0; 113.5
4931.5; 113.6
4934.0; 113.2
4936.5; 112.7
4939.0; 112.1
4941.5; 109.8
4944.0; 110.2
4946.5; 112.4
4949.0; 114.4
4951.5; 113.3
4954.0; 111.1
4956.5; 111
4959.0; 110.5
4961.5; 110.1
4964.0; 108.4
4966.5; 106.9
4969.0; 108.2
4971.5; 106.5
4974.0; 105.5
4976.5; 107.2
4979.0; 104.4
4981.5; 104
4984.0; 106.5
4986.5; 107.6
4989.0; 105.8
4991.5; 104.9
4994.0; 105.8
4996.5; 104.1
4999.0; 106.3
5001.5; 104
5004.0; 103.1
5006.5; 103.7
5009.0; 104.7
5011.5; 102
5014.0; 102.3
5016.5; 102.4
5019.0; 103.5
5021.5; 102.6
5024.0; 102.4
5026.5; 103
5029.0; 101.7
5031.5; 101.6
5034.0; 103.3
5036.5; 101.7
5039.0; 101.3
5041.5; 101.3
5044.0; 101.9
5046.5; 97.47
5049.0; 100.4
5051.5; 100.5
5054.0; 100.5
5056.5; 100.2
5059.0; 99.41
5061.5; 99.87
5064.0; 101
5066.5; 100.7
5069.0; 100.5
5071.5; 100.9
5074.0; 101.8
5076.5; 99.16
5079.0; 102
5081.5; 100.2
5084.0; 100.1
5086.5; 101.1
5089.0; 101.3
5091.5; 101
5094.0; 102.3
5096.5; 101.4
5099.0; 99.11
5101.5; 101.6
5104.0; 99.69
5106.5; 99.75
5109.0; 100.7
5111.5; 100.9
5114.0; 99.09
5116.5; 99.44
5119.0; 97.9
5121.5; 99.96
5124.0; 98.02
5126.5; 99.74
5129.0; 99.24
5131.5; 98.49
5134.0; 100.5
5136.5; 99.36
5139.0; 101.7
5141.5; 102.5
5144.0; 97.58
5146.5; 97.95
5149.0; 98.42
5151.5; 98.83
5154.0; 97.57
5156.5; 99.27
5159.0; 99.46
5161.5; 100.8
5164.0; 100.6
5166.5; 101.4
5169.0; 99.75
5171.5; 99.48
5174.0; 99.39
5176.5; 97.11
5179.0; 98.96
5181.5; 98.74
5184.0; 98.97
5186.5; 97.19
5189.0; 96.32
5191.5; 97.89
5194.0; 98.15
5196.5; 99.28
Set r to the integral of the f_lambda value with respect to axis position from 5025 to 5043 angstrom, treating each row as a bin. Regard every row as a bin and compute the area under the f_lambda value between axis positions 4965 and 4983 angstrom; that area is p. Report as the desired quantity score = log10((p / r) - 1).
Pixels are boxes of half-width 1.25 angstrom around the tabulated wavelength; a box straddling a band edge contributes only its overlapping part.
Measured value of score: -1.4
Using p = 1910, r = 1836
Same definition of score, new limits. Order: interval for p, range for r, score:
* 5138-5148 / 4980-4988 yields -0.8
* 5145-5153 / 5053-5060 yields -0.9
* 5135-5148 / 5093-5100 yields -0.1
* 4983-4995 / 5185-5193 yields -0.2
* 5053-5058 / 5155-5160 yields -2.0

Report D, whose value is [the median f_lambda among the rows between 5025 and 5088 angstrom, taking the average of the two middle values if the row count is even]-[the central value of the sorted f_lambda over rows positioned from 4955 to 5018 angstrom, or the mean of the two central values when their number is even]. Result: -5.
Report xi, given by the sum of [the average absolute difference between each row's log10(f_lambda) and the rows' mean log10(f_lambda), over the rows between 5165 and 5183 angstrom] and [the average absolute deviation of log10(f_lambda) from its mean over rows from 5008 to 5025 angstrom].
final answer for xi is 0.0067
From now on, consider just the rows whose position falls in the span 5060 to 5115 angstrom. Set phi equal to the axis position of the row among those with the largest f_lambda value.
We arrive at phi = 5094.0 angstrom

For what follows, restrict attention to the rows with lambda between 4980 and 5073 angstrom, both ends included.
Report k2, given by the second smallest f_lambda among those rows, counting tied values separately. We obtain 99.41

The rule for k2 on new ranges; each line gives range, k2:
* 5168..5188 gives 97.19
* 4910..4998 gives 104.1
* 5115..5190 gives 97.11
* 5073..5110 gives 99.16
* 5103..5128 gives 98.02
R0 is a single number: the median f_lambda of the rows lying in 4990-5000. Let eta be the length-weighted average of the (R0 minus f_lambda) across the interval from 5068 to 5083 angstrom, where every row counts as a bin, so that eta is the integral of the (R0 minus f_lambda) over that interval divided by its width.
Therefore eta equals 5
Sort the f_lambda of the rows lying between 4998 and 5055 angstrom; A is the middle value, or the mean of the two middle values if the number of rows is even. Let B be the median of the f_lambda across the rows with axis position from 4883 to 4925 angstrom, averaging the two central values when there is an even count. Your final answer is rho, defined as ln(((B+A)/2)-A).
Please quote 1.9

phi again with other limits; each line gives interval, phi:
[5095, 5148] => 5141.5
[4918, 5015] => 4921.5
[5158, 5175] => 5166.5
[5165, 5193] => 5166.5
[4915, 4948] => 4916.5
